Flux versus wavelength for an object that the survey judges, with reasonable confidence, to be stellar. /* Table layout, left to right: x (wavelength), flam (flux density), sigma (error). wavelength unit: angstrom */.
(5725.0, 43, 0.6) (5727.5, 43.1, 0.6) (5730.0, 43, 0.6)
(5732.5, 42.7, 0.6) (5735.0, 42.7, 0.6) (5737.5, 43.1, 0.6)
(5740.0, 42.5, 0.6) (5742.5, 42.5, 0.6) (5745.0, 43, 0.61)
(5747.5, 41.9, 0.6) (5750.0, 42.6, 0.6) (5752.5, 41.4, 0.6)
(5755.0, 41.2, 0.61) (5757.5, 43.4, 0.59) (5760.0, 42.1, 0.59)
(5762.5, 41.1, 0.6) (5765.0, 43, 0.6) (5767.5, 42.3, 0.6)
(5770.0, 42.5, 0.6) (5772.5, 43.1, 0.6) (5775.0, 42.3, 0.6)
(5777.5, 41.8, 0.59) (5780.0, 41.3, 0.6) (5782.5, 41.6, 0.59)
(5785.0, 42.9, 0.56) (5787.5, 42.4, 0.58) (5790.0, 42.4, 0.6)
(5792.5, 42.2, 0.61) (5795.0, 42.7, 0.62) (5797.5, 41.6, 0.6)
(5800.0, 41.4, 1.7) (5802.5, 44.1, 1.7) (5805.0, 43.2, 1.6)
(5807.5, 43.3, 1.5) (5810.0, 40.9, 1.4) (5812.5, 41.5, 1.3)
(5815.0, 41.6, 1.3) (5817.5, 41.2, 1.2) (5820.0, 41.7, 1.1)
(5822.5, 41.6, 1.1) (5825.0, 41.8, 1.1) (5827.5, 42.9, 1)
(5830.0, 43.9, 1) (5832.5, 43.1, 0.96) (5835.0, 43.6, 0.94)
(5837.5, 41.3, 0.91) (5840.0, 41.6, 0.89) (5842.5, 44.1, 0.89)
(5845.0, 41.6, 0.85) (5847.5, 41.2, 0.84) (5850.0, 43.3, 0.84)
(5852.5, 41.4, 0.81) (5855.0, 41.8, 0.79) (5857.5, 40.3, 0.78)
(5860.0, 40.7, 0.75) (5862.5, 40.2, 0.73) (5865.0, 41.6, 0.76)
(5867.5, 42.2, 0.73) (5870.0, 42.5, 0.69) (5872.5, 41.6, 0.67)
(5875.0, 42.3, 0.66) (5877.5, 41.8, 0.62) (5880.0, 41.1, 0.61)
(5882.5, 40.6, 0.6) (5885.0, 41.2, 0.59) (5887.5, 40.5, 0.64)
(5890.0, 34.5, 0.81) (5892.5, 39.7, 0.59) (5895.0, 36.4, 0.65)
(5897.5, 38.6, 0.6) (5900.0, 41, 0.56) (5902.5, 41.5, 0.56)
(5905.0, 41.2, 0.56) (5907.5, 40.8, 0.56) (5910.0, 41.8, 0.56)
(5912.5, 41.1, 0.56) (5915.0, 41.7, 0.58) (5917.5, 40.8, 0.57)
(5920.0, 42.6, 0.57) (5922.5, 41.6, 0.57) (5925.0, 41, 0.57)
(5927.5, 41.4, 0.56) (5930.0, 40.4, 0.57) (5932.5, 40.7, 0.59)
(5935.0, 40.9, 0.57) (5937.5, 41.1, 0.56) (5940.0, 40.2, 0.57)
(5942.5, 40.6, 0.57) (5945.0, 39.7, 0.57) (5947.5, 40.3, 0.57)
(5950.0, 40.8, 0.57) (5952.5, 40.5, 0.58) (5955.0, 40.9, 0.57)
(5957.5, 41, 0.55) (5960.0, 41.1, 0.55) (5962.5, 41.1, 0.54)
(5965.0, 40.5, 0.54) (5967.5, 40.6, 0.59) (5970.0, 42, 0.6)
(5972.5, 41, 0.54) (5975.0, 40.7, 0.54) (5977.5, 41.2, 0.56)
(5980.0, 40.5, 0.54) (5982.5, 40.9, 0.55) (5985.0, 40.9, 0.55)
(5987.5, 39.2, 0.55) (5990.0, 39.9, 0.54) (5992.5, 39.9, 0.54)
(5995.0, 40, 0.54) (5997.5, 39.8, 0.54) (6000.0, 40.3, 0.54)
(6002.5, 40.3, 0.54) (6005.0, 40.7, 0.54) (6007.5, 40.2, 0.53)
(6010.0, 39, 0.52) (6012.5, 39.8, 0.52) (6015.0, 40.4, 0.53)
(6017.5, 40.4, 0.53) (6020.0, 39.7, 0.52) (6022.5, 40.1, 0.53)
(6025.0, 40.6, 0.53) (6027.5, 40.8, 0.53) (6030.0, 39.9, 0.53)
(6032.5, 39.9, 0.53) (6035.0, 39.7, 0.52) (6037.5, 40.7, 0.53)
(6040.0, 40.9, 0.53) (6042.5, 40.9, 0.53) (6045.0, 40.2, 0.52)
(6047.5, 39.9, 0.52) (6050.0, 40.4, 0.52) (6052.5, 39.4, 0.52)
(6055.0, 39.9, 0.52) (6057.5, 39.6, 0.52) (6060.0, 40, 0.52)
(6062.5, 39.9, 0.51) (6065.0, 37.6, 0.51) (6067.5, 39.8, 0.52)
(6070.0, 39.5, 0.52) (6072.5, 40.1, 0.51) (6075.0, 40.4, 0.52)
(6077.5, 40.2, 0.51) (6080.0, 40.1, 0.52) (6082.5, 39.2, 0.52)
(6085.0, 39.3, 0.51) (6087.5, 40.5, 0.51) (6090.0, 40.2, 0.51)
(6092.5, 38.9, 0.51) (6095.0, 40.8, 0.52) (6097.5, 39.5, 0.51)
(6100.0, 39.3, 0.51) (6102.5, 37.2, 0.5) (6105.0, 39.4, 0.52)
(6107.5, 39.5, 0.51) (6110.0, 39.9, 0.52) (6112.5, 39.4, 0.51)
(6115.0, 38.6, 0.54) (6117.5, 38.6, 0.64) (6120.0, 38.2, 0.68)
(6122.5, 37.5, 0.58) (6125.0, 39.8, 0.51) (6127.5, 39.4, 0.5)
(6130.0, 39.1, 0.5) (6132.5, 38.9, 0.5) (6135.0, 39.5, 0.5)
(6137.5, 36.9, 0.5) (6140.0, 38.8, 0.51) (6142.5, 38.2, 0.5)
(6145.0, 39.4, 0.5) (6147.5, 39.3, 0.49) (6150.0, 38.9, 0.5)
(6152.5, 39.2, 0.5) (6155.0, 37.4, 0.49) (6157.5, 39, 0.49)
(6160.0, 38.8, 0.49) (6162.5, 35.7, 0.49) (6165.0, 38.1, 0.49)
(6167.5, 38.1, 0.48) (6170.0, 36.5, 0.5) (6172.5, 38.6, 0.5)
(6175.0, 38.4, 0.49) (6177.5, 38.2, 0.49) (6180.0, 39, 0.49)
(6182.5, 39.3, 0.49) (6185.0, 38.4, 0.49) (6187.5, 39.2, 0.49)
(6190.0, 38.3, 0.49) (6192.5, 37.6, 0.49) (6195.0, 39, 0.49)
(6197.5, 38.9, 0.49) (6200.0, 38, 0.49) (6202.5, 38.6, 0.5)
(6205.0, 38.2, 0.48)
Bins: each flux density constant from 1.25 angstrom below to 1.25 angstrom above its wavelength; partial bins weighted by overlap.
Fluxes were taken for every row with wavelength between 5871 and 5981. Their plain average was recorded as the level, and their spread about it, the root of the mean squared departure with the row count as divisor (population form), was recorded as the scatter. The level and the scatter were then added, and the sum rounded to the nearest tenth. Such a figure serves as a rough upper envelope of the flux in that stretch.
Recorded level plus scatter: 42.0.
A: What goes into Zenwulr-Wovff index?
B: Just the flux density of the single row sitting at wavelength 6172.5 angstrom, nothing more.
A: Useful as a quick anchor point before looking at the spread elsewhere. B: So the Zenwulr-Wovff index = 38.6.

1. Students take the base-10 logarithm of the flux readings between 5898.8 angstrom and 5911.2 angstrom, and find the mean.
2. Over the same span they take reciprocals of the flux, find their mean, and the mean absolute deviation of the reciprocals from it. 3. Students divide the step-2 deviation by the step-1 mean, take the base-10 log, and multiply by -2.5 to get 9.9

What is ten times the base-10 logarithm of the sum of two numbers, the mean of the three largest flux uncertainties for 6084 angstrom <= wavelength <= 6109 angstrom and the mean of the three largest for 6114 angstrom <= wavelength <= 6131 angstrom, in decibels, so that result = 0.61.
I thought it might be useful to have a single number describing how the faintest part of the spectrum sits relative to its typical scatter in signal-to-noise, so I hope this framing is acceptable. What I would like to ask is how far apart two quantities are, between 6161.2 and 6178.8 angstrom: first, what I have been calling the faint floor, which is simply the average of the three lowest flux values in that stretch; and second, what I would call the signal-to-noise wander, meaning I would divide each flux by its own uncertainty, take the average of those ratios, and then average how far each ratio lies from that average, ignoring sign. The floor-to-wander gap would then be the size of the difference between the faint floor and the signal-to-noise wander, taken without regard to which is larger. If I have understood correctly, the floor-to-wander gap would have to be 34.6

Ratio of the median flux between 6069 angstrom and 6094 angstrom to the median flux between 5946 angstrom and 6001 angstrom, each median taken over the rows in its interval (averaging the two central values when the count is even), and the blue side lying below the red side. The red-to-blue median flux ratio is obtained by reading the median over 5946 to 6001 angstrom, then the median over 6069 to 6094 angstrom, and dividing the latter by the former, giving 0.986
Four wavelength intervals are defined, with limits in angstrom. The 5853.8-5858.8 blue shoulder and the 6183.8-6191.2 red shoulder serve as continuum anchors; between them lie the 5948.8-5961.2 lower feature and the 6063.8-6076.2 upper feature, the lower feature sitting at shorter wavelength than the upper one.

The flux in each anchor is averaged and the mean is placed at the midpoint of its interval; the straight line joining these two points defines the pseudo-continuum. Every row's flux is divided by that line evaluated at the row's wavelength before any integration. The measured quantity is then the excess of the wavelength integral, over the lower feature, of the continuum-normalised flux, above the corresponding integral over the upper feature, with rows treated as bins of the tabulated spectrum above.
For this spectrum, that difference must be 0.17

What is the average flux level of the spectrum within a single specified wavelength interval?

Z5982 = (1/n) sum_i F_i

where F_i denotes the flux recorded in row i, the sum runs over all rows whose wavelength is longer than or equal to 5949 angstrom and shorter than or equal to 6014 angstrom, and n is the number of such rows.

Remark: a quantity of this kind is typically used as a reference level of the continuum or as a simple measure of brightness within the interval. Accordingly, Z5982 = 40.5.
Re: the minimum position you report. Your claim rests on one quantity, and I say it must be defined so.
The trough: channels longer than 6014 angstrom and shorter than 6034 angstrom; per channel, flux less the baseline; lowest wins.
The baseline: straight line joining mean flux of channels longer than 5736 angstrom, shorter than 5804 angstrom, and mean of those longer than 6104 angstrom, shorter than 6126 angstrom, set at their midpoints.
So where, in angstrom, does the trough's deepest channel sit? 6020.0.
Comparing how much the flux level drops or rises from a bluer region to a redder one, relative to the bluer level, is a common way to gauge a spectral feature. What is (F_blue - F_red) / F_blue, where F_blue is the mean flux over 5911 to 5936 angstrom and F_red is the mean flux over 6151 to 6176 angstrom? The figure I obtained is 0.079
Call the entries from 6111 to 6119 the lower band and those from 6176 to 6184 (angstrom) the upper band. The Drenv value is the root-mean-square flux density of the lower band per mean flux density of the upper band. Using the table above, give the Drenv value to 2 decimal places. 1.00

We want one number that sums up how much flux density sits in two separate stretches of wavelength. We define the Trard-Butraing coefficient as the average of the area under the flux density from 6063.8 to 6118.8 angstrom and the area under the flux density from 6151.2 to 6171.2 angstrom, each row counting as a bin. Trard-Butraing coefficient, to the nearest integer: 1464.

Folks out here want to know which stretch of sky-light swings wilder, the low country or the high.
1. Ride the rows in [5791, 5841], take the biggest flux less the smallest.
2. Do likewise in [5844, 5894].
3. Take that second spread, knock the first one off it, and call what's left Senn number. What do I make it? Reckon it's 6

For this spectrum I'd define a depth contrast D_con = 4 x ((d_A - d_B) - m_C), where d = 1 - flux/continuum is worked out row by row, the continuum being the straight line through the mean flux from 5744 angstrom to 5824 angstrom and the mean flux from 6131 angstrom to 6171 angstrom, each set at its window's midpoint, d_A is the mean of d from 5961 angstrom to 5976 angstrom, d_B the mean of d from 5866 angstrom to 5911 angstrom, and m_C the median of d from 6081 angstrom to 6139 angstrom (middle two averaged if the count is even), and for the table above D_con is -0.07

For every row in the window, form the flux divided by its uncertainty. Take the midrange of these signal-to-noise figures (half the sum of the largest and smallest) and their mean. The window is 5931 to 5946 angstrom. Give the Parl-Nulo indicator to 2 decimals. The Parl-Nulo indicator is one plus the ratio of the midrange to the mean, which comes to 2.00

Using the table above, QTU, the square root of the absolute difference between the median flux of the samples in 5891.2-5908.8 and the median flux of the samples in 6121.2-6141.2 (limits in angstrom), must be 1.3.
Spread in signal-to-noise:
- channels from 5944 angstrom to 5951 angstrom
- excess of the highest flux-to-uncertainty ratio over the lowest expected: 1.9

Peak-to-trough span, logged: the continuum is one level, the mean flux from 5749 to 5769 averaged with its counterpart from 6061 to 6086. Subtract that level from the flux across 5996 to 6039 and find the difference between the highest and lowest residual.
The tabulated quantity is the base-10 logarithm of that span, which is 0.26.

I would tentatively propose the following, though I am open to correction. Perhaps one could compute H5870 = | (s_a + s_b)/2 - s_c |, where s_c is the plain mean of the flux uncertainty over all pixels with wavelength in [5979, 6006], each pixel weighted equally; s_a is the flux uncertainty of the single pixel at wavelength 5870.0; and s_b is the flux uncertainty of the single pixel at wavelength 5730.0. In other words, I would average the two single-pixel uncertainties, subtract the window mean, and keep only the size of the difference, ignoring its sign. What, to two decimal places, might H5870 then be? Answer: 0.10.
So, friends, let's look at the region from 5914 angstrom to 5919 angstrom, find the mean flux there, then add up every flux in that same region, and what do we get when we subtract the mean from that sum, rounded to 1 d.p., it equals 41.2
